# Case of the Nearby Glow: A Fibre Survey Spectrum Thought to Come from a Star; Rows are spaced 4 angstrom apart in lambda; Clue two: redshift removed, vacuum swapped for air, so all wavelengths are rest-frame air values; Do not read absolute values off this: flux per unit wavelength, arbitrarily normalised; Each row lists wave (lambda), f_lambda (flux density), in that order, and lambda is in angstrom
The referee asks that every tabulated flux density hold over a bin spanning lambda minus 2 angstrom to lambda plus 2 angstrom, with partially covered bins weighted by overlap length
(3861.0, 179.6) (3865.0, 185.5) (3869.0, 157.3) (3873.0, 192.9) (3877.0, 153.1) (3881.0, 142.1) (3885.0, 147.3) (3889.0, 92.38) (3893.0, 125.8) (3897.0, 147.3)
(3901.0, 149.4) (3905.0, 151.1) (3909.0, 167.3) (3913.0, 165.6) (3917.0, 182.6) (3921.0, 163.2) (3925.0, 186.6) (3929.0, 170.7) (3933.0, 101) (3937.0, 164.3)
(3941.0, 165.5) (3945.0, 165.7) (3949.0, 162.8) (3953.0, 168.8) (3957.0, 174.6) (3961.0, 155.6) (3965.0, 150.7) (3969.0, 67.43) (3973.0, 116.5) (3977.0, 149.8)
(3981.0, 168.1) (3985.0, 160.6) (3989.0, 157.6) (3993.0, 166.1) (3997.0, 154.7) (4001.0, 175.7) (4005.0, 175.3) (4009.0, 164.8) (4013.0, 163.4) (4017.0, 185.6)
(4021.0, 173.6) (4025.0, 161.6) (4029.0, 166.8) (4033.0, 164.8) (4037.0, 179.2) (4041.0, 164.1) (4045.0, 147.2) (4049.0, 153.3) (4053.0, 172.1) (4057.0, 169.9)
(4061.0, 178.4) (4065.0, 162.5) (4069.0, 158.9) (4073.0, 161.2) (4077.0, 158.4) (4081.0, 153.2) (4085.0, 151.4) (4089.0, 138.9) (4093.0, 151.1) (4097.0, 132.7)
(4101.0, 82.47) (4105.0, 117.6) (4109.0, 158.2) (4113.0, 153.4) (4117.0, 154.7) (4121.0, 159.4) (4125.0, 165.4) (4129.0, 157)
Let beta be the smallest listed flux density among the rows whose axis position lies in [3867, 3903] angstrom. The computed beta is 92.38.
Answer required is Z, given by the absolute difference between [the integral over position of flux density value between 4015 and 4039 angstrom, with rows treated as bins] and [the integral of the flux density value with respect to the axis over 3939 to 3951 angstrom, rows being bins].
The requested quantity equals 2150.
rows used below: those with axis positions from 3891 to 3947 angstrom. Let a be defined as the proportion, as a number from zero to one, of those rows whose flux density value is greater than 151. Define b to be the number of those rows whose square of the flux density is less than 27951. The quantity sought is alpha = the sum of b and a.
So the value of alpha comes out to 10.7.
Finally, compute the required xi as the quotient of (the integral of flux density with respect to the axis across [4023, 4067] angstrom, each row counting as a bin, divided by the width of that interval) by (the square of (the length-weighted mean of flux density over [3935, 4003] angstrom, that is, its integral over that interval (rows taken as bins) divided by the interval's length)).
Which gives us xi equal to 0.0069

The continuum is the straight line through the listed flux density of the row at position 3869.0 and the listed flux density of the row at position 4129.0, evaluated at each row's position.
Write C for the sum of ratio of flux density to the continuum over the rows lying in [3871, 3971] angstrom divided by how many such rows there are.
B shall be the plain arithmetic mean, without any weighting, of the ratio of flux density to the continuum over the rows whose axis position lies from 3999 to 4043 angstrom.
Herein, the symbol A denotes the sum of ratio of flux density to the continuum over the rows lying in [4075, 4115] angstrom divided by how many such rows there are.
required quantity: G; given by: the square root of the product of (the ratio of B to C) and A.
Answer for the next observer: 0.997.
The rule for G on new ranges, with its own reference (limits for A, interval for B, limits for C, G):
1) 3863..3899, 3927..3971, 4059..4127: 0.975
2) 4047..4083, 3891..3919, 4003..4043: 0.975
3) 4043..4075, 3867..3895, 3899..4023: 0.971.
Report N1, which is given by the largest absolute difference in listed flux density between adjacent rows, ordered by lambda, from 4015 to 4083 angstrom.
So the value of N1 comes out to 19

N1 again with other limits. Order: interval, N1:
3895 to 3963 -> 70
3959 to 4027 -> 83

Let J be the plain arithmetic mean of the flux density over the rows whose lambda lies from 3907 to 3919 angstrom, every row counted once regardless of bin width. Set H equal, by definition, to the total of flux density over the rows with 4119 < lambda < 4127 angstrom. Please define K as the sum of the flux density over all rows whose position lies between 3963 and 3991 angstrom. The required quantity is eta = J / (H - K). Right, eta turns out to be -0.27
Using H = 325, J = 172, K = 971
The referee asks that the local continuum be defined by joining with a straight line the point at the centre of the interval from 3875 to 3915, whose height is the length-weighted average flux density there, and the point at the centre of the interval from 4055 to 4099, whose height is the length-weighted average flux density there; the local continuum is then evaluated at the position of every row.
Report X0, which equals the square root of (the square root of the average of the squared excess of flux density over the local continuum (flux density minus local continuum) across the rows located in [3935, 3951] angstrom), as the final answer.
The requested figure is 4.16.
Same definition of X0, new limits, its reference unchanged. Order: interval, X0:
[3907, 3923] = 5.04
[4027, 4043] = 4.07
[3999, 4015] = 4.39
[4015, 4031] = 4.63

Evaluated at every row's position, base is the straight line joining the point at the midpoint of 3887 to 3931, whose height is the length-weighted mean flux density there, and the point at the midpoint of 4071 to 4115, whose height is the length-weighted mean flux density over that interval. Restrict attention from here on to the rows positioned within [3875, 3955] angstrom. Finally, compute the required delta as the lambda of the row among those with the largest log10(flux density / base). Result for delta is 3925.0 angstrom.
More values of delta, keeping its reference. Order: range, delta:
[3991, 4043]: 4017.0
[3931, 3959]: 3957.0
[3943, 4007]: 4001.0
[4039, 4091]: 4061.0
